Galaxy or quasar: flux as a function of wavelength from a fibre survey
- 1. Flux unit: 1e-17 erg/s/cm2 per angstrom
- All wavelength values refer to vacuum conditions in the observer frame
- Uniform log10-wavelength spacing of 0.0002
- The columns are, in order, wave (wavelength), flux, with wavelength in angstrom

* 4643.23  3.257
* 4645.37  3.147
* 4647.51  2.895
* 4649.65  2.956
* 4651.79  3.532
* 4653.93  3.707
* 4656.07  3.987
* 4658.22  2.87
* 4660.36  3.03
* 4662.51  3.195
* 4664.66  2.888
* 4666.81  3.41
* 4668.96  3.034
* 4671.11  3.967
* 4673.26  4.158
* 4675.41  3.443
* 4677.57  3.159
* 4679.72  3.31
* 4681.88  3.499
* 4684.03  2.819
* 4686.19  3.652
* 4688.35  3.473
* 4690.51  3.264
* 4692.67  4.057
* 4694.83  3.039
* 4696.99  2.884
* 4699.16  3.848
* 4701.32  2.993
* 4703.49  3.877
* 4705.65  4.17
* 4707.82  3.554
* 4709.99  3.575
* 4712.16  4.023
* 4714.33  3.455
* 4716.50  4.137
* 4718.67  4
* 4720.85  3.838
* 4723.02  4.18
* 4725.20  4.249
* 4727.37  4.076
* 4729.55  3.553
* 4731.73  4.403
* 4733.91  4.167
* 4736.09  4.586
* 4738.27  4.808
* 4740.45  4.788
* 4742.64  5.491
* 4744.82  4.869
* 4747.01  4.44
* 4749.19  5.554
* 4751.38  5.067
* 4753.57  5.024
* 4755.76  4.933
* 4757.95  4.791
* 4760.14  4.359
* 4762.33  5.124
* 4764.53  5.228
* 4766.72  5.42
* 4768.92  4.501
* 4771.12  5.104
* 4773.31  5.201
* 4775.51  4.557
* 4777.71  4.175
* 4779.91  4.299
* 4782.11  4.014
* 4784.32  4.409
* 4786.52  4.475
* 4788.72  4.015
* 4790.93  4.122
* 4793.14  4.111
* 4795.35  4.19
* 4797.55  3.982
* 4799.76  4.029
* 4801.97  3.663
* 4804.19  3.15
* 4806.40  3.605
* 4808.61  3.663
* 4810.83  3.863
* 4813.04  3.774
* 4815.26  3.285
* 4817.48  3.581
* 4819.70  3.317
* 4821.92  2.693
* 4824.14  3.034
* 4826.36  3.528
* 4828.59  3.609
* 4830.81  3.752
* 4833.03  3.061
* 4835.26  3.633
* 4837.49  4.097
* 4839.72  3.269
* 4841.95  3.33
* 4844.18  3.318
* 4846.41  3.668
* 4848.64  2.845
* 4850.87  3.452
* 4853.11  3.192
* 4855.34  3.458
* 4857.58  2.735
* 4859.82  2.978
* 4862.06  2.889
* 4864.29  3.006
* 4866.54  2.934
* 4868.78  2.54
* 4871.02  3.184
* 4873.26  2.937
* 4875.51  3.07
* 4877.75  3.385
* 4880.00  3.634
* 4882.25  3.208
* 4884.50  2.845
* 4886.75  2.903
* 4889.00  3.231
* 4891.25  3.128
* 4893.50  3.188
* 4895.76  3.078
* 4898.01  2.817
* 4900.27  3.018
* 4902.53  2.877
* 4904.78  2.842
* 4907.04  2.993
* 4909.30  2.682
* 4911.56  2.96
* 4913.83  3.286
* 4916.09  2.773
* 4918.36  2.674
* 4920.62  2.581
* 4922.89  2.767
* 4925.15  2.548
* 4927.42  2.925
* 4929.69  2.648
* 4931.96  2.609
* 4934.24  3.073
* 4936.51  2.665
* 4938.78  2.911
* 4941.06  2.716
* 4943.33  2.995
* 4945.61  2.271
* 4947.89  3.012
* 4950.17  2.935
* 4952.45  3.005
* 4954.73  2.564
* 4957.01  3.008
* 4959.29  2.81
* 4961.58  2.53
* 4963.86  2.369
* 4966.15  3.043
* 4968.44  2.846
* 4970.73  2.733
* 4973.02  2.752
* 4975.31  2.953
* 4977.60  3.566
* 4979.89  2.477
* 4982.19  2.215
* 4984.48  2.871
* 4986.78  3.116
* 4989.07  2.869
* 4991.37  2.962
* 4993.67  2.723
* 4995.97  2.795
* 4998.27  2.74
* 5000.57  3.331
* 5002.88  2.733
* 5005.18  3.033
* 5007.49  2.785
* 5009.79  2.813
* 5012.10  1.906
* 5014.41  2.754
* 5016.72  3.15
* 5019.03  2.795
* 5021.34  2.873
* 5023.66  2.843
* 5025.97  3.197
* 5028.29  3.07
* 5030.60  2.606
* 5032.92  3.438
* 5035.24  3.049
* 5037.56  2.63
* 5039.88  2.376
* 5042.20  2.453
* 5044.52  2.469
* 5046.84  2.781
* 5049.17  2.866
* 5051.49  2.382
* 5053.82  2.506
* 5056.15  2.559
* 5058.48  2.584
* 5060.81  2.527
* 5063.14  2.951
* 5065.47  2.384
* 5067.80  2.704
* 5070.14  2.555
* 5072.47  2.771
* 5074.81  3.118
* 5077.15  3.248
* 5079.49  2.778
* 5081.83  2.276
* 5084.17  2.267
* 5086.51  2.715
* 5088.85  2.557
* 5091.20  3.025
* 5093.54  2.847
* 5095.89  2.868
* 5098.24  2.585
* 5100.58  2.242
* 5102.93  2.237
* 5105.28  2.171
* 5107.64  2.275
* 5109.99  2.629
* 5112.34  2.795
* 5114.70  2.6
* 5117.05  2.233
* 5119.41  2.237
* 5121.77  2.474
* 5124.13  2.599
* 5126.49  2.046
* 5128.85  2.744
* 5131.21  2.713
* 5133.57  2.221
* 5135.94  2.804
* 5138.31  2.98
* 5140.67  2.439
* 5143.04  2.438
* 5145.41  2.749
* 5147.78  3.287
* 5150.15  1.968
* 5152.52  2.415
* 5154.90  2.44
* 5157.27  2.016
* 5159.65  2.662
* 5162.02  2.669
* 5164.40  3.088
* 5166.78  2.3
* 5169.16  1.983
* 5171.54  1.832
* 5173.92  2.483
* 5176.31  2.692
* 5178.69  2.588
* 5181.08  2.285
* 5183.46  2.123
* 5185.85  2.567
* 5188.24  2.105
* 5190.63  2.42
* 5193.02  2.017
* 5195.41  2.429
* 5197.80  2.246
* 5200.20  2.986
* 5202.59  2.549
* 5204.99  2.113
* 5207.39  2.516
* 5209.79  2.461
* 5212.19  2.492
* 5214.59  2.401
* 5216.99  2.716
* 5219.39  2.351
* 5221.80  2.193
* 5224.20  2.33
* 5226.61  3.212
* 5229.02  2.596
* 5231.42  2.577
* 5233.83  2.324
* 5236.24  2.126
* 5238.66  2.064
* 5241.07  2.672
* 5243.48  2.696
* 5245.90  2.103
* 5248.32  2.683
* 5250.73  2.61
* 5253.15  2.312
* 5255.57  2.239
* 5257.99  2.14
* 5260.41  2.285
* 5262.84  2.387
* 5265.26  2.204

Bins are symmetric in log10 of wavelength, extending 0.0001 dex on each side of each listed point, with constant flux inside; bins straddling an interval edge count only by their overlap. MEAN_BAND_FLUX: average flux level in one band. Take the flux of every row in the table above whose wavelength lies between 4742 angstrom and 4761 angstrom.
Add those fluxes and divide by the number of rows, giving 4.9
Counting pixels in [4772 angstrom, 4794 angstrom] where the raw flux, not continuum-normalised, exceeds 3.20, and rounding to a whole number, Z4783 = 10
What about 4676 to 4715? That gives 13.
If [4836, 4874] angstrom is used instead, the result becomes 7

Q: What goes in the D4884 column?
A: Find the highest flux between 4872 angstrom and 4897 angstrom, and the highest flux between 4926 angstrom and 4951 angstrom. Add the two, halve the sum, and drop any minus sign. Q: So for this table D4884 3.4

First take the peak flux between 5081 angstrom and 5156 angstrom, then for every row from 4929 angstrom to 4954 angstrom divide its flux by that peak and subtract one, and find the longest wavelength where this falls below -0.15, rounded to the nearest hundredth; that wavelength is 4945.61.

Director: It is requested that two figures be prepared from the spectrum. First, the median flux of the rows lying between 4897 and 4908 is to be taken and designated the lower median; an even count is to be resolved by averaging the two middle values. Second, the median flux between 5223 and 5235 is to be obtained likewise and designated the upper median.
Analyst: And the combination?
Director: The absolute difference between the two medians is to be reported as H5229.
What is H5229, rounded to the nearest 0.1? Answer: 0.3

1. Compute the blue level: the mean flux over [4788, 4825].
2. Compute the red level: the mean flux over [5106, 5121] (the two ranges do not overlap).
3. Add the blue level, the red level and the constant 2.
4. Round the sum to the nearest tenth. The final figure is 8.1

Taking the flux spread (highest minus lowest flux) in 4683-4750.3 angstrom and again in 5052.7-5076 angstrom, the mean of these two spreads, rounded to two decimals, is 1.73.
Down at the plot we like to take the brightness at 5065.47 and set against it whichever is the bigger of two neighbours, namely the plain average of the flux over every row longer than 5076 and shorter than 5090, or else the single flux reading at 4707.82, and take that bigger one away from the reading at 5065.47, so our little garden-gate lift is -1.2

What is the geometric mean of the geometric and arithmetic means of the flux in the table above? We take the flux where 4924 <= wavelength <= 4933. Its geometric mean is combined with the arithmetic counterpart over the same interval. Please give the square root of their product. 2.68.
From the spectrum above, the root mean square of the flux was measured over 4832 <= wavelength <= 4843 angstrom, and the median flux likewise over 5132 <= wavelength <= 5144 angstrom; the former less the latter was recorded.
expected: 1.1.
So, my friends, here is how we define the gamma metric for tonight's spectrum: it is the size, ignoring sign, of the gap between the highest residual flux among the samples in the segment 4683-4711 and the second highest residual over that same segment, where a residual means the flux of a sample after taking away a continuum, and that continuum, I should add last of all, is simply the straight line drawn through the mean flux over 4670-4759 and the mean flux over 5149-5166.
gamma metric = 0.16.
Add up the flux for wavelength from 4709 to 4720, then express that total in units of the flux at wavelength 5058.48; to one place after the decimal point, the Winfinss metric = 7.4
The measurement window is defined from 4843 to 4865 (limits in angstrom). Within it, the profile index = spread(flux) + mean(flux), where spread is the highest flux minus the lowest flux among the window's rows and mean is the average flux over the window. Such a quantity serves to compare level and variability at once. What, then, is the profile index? 4.1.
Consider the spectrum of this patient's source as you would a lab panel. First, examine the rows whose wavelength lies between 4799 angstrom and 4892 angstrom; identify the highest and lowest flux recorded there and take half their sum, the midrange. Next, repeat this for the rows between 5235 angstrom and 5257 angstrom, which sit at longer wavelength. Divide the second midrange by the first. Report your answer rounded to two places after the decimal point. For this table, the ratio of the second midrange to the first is 0.72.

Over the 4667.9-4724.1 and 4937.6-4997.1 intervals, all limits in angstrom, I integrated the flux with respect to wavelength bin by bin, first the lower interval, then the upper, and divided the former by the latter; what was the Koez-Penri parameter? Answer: 1.2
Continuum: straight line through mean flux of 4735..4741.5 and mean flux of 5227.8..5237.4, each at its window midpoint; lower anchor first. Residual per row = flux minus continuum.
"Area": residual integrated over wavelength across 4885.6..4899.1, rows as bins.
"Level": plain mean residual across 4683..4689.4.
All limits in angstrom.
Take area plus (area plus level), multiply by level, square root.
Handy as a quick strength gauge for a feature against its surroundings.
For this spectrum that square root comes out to 7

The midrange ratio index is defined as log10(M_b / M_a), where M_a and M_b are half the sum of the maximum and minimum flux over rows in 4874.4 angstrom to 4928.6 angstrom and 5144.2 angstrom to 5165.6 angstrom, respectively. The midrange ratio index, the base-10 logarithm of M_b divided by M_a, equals -0.07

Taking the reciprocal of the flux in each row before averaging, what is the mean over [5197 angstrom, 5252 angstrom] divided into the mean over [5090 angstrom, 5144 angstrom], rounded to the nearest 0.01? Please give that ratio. 0.98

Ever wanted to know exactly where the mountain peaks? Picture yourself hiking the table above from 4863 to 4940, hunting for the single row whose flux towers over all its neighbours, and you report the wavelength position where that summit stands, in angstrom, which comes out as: 4880.00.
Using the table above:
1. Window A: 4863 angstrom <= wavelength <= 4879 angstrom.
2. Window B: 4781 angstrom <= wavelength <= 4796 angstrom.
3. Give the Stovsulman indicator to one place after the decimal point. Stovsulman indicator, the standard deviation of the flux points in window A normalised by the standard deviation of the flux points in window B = 1.4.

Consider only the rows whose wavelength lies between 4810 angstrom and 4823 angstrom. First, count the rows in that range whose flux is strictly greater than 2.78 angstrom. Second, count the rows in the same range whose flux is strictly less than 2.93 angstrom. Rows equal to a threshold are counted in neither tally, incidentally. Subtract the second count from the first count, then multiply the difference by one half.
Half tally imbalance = 2.0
